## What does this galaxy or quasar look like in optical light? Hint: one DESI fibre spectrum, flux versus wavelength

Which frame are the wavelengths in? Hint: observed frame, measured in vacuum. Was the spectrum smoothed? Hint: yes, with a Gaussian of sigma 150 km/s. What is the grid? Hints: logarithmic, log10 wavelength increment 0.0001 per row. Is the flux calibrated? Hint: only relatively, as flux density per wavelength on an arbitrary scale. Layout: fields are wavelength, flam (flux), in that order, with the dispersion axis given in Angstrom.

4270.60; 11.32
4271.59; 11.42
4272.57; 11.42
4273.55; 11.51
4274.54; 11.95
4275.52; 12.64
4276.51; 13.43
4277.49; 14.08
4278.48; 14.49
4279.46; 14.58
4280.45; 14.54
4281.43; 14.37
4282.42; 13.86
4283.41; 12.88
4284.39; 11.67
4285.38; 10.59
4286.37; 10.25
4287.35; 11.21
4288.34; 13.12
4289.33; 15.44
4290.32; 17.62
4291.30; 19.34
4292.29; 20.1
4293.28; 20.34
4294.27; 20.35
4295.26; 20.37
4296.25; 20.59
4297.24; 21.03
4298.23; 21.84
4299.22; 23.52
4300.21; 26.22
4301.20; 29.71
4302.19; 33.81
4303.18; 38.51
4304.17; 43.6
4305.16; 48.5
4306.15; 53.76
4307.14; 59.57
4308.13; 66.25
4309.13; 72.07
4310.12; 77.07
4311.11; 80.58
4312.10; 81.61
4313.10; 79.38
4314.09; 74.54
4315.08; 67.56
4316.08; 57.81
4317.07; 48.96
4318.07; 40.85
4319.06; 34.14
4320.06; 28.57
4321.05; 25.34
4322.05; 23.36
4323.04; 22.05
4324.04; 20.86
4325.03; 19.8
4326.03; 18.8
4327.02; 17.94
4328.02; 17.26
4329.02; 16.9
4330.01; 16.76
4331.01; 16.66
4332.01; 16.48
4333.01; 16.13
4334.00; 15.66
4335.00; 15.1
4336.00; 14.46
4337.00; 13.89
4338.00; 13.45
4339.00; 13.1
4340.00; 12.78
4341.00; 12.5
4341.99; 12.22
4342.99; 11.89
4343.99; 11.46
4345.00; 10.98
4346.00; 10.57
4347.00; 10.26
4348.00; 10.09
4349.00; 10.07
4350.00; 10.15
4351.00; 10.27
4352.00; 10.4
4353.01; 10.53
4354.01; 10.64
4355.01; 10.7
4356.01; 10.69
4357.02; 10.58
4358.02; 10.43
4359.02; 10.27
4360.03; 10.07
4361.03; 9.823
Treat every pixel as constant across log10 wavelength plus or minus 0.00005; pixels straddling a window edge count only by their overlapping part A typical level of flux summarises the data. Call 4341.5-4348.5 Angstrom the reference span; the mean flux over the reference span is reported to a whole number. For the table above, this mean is 11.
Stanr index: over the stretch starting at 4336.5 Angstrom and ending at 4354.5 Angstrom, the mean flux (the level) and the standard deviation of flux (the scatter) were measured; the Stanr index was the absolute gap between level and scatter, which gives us 10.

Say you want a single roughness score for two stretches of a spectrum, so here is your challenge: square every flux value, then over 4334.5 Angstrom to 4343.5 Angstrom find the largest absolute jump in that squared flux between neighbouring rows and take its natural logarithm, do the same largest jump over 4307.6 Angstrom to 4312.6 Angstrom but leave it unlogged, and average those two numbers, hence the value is 404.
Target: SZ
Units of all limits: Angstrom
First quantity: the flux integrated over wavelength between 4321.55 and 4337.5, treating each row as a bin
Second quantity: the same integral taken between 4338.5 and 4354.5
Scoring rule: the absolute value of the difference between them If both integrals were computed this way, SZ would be 103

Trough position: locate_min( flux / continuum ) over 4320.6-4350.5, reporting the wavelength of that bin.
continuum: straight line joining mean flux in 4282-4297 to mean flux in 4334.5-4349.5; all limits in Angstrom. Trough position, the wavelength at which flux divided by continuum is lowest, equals 4348.00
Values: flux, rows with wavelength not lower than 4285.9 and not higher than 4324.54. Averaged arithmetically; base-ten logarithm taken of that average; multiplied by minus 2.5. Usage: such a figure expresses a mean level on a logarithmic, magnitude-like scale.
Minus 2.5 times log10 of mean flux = -4.0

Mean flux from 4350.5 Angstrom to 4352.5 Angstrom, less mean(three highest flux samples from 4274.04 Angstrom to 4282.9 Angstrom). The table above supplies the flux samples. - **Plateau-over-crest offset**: -4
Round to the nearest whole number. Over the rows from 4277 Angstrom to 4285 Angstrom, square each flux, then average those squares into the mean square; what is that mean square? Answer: 192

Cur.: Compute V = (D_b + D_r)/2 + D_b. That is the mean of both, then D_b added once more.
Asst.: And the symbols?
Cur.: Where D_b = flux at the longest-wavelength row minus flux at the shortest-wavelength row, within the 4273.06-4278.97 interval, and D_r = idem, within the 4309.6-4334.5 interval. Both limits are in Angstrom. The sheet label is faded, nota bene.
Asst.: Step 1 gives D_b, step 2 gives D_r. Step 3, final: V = -26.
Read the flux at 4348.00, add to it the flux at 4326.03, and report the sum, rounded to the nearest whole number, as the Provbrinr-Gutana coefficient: 29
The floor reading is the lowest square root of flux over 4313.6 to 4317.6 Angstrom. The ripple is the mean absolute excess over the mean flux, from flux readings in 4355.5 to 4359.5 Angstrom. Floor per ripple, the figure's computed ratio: 49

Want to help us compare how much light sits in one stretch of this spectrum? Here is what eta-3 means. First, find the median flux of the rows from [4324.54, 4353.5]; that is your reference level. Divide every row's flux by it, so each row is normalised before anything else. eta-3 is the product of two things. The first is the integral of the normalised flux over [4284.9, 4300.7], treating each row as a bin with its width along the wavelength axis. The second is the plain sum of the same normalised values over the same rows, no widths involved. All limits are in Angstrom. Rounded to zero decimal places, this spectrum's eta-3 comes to 491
